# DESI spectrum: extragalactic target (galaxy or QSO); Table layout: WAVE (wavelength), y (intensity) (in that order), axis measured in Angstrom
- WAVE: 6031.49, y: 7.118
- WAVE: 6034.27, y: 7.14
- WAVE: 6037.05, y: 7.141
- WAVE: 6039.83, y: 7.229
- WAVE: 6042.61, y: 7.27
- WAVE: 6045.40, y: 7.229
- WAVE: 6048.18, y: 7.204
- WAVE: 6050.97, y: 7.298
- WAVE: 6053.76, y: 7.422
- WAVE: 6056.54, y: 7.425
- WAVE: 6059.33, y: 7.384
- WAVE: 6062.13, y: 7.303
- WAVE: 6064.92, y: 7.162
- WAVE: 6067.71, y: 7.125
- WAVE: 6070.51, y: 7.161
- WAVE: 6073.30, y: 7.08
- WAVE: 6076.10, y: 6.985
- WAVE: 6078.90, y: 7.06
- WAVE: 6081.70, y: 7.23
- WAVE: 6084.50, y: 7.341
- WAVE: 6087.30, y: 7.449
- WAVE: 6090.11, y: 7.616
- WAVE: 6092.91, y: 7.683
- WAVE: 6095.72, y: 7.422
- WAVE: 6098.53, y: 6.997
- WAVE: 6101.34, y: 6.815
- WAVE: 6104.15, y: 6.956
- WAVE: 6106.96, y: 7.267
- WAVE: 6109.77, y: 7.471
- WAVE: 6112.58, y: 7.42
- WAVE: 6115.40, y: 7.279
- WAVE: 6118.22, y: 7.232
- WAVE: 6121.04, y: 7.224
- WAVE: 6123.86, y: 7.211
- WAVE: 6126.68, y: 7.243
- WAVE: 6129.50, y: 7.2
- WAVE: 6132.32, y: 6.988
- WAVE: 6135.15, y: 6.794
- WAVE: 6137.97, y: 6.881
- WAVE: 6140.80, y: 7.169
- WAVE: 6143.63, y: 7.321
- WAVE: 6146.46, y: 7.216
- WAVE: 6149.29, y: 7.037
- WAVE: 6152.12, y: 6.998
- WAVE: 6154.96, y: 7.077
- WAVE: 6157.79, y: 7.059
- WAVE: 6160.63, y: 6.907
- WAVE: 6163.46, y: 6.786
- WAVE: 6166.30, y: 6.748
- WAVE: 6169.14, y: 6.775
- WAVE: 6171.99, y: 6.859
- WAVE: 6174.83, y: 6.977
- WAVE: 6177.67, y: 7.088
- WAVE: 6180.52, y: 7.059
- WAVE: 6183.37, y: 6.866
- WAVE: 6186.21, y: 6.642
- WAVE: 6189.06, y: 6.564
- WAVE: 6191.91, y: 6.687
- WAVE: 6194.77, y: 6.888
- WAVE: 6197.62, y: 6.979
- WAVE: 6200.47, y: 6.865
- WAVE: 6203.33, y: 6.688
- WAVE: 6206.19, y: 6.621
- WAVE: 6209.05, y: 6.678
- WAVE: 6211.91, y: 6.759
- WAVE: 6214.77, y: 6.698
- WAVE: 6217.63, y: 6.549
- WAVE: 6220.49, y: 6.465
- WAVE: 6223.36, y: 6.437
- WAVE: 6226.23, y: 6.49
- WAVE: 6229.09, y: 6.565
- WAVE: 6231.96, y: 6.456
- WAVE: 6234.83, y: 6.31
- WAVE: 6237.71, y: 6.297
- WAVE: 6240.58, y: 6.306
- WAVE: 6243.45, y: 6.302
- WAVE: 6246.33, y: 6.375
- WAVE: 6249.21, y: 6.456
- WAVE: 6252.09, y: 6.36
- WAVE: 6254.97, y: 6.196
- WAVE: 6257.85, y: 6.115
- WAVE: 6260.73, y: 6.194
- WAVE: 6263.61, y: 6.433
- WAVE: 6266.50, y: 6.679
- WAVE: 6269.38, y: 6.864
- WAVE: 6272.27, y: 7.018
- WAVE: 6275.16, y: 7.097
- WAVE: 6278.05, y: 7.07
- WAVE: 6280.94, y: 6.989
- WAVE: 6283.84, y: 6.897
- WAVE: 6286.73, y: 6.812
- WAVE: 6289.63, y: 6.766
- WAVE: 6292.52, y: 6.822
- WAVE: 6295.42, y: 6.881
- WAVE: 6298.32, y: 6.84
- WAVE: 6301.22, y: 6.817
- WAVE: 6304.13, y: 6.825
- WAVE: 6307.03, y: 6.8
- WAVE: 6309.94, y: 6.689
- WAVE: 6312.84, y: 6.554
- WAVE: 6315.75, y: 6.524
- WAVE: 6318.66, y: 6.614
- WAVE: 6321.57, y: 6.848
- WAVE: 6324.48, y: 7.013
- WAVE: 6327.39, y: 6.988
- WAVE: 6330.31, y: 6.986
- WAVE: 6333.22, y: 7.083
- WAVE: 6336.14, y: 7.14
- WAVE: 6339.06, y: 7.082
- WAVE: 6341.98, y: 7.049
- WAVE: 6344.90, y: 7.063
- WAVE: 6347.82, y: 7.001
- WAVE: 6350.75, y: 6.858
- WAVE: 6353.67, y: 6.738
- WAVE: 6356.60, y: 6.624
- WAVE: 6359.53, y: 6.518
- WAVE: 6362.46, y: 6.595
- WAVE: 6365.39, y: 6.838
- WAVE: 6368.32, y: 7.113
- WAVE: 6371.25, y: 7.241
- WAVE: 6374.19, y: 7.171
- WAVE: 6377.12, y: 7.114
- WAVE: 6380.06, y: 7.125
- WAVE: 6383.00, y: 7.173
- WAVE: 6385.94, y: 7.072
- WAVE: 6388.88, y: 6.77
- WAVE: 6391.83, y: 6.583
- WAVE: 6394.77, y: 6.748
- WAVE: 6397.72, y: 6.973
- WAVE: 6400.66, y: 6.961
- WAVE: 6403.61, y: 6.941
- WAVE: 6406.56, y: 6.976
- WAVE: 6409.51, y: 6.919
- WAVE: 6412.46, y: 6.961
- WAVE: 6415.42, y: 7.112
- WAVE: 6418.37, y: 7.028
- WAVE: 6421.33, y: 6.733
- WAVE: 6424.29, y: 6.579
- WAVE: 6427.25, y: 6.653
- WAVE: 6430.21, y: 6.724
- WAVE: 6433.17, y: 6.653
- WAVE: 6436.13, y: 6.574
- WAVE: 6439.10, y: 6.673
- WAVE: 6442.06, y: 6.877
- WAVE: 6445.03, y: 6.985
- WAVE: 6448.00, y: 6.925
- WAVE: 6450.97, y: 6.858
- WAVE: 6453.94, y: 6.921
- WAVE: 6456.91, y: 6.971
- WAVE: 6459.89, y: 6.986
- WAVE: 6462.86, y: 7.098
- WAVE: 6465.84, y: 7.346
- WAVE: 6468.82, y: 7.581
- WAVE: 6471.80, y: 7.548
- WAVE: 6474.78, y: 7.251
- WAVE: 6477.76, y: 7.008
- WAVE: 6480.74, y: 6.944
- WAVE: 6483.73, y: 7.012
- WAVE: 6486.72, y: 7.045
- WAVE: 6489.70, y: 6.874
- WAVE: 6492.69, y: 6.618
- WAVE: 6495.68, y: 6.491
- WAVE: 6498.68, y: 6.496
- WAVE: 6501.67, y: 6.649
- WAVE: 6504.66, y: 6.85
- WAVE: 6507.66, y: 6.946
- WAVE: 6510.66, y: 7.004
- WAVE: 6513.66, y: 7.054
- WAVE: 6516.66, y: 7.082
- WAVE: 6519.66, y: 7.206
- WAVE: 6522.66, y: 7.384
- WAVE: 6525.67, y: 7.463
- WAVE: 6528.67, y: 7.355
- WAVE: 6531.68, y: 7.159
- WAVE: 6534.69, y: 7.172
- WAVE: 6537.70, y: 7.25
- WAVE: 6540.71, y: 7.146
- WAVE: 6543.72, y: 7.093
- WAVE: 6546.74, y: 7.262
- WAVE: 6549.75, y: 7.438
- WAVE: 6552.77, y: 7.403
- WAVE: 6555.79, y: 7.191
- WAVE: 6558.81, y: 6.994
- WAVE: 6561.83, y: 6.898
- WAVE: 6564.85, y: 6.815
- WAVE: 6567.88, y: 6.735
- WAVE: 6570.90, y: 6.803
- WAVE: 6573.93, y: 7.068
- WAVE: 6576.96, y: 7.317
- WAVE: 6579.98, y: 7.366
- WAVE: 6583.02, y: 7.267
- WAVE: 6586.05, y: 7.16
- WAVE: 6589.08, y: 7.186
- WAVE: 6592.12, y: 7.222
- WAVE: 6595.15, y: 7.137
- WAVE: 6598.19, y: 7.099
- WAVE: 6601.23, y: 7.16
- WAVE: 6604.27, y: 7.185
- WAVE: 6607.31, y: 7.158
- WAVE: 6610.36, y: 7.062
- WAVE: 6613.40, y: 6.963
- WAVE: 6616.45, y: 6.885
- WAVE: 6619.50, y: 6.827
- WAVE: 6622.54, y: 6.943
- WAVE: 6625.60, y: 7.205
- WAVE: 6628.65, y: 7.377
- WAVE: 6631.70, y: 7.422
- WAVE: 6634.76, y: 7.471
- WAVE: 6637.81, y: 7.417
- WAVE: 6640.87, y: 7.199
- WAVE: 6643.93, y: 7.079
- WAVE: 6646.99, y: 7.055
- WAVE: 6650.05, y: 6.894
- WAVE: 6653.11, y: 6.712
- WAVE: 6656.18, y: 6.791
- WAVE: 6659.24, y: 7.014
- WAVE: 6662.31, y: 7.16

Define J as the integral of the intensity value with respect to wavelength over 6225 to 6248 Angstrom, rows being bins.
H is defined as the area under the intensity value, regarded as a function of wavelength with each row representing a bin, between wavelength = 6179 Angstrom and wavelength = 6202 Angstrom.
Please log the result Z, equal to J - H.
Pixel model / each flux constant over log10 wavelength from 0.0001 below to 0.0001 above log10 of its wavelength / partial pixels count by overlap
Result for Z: -10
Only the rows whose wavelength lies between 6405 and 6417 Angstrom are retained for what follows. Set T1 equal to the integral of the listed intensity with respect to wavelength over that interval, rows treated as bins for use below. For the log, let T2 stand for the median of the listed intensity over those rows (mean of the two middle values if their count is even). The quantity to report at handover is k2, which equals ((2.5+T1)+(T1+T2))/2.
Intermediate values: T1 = 83.9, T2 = 6.97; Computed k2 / 88.7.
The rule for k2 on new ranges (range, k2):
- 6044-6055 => 85.0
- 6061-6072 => 83.9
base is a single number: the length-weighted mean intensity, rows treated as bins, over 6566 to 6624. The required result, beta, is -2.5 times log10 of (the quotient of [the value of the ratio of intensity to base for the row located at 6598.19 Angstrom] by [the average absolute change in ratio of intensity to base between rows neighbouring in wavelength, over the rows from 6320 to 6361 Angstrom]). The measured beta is -4.92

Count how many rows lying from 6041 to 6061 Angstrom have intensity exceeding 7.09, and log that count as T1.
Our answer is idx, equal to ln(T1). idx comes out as 1.95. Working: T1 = 7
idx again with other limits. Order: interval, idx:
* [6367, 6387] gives 1.79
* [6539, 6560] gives 1.79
